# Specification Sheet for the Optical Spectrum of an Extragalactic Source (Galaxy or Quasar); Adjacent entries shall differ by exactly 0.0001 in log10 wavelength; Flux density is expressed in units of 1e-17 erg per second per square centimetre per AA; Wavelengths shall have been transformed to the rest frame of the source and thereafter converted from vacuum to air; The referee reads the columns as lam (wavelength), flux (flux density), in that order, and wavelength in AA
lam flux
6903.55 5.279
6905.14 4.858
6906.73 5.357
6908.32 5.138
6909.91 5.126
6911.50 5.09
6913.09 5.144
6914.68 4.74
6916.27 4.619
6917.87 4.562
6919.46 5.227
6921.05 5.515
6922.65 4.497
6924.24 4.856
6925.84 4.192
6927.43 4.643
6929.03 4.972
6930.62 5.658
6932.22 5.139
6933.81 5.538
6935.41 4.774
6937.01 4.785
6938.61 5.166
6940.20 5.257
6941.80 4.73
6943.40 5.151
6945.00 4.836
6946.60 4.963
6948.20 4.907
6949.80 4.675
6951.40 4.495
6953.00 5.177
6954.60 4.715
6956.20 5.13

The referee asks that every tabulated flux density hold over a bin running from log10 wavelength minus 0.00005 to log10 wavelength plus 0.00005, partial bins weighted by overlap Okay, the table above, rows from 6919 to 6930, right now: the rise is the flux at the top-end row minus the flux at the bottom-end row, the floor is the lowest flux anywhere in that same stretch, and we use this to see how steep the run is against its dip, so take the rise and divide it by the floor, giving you -0.061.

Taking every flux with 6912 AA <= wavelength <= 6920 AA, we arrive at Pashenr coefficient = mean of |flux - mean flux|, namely 0.26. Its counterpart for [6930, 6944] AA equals 0.25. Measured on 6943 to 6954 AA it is 0.19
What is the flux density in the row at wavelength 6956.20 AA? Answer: 5.13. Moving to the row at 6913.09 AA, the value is 5.144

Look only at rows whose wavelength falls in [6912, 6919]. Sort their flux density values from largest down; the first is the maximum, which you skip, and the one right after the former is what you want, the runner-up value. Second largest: 4.74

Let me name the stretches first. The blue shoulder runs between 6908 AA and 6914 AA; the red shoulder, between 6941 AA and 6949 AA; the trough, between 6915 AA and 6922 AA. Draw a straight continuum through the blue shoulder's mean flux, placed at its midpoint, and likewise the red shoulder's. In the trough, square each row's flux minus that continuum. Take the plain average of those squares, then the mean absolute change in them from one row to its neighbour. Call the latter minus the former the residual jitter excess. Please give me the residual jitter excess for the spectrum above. -0.02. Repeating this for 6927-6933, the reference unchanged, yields 0.18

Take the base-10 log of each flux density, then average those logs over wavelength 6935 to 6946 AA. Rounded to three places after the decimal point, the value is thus 0.695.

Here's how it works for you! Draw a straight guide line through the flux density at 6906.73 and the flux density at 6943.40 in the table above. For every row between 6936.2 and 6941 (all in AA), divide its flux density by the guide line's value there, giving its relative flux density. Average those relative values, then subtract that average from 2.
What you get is 1.02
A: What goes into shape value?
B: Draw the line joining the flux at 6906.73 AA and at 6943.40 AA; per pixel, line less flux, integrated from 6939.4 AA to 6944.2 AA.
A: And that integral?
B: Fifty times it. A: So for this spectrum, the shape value 27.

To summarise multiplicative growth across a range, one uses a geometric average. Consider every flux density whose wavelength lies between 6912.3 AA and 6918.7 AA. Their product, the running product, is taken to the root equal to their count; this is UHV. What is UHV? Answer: 4.8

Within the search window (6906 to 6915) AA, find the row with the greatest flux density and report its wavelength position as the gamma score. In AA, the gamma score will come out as 6906.73 AA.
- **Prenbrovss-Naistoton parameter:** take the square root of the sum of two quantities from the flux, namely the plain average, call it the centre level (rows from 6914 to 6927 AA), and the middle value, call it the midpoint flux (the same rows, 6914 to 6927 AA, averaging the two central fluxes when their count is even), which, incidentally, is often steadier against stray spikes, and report 3.07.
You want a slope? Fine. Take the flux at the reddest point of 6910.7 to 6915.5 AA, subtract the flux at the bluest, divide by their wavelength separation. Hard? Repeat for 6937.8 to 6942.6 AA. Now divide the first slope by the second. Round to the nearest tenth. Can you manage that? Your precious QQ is 0.8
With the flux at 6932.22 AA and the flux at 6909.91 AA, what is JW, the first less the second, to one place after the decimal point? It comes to 0.0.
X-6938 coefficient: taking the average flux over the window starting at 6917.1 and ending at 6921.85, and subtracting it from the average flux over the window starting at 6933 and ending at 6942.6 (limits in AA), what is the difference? -0.06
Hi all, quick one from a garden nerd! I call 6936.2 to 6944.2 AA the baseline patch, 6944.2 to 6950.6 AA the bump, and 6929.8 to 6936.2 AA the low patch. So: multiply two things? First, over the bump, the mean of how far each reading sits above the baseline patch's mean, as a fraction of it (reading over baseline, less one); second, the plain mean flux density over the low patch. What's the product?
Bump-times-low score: -0.18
